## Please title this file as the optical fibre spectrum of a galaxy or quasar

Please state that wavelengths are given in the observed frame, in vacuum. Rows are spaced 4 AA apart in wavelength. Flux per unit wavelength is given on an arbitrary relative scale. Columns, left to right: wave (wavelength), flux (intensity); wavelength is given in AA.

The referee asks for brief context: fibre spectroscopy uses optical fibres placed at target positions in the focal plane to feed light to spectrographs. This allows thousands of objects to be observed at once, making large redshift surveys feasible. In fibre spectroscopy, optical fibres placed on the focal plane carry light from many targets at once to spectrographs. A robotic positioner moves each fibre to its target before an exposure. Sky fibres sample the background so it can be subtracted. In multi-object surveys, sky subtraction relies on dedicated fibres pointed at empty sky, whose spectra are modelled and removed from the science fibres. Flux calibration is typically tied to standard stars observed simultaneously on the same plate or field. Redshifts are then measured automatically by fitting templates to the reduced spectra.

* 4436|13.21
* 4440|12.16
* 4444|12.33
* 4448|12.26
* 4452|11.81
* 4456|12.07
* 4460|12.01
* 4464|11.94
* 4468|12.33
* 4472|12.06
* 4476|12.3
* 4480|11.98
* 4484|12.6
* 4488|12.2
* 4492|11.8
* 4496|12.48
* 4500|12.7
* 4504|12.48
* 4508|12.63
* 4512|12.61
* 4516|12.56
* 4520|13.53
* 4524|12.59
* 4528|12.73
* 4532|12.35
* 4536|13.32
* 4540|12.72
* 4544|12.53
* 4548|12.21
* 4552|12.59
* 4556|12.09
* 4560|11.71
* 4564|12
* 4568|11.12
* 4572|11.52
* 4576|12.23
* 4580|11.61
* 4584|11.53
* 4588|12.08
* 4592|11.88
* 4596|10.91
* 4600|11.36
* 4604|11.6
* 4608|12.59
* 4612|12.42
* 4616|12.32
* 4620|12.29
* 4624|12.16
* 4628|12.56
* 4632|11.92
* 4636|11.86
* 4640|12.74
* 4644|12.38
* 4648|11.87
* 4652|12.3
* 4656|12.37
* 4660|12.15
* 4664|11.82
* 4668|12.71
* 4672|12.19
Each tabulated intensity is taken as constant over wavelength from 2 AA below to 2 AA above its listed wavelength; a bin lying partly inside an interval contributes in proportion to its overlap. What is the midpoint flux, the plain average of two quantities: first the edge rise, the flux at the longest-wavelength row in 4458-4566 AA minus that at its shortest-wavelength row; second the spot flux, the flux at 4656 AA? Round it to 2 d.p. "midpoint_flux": 6.18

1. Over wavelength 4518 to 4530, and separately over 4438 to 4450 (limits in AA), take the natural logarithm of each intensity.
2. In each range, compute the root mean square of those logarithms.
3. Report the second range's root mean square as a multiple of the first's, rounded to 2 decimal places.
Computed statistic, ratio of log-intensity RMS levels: 0.98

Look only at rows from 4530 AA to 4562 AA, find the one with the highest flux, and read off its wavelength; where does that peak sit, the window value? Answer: 4536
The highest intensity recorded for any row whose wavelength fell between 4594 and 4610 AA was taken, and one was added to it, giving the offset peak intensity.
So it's 13.6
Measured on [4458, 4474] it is 13.3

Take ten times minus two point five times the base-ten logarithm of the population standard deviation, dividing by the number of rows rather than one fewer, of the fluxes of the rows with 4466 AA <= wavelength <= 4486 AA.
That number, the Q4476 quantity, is 16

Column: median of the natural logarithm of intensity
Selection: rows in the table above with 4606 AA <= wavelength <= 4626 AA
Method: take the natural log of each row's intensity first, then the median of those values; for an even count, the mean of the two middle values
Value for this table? 2.51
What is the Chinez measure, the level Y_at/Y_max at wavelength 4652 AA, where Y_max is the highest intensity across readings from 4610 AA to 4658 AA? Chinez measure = 0.965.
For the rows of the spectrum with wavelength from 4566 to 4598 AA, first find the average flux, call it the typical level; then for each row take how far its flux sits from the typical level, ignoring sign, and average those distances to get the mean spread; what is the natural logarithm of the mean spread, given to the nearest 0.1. -1.1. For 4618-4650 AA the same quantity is -1.3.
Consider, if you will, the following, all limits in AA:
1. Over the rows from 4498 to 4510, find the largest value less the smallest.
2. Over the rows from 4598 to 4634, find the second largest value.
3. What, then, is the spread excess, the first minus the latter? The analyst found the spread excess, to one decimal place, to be -12.3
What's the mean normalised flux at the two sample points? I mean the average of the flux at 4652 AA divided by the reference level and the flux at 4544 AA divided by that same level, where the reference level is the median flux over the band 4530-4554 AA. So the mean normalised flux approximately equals 0.99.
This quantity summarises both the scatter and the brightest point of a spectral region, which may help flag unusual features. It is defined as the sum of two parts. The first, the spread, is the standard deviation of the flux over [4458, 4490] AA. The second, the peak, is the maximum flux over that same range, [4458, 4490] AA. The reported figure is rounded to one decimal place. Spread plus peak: 12.8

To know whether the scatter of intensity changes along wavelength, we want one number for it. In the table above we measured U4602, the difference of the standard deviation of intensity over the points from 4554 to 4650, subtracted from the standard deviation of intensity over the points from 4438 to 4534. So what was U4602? -0.09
